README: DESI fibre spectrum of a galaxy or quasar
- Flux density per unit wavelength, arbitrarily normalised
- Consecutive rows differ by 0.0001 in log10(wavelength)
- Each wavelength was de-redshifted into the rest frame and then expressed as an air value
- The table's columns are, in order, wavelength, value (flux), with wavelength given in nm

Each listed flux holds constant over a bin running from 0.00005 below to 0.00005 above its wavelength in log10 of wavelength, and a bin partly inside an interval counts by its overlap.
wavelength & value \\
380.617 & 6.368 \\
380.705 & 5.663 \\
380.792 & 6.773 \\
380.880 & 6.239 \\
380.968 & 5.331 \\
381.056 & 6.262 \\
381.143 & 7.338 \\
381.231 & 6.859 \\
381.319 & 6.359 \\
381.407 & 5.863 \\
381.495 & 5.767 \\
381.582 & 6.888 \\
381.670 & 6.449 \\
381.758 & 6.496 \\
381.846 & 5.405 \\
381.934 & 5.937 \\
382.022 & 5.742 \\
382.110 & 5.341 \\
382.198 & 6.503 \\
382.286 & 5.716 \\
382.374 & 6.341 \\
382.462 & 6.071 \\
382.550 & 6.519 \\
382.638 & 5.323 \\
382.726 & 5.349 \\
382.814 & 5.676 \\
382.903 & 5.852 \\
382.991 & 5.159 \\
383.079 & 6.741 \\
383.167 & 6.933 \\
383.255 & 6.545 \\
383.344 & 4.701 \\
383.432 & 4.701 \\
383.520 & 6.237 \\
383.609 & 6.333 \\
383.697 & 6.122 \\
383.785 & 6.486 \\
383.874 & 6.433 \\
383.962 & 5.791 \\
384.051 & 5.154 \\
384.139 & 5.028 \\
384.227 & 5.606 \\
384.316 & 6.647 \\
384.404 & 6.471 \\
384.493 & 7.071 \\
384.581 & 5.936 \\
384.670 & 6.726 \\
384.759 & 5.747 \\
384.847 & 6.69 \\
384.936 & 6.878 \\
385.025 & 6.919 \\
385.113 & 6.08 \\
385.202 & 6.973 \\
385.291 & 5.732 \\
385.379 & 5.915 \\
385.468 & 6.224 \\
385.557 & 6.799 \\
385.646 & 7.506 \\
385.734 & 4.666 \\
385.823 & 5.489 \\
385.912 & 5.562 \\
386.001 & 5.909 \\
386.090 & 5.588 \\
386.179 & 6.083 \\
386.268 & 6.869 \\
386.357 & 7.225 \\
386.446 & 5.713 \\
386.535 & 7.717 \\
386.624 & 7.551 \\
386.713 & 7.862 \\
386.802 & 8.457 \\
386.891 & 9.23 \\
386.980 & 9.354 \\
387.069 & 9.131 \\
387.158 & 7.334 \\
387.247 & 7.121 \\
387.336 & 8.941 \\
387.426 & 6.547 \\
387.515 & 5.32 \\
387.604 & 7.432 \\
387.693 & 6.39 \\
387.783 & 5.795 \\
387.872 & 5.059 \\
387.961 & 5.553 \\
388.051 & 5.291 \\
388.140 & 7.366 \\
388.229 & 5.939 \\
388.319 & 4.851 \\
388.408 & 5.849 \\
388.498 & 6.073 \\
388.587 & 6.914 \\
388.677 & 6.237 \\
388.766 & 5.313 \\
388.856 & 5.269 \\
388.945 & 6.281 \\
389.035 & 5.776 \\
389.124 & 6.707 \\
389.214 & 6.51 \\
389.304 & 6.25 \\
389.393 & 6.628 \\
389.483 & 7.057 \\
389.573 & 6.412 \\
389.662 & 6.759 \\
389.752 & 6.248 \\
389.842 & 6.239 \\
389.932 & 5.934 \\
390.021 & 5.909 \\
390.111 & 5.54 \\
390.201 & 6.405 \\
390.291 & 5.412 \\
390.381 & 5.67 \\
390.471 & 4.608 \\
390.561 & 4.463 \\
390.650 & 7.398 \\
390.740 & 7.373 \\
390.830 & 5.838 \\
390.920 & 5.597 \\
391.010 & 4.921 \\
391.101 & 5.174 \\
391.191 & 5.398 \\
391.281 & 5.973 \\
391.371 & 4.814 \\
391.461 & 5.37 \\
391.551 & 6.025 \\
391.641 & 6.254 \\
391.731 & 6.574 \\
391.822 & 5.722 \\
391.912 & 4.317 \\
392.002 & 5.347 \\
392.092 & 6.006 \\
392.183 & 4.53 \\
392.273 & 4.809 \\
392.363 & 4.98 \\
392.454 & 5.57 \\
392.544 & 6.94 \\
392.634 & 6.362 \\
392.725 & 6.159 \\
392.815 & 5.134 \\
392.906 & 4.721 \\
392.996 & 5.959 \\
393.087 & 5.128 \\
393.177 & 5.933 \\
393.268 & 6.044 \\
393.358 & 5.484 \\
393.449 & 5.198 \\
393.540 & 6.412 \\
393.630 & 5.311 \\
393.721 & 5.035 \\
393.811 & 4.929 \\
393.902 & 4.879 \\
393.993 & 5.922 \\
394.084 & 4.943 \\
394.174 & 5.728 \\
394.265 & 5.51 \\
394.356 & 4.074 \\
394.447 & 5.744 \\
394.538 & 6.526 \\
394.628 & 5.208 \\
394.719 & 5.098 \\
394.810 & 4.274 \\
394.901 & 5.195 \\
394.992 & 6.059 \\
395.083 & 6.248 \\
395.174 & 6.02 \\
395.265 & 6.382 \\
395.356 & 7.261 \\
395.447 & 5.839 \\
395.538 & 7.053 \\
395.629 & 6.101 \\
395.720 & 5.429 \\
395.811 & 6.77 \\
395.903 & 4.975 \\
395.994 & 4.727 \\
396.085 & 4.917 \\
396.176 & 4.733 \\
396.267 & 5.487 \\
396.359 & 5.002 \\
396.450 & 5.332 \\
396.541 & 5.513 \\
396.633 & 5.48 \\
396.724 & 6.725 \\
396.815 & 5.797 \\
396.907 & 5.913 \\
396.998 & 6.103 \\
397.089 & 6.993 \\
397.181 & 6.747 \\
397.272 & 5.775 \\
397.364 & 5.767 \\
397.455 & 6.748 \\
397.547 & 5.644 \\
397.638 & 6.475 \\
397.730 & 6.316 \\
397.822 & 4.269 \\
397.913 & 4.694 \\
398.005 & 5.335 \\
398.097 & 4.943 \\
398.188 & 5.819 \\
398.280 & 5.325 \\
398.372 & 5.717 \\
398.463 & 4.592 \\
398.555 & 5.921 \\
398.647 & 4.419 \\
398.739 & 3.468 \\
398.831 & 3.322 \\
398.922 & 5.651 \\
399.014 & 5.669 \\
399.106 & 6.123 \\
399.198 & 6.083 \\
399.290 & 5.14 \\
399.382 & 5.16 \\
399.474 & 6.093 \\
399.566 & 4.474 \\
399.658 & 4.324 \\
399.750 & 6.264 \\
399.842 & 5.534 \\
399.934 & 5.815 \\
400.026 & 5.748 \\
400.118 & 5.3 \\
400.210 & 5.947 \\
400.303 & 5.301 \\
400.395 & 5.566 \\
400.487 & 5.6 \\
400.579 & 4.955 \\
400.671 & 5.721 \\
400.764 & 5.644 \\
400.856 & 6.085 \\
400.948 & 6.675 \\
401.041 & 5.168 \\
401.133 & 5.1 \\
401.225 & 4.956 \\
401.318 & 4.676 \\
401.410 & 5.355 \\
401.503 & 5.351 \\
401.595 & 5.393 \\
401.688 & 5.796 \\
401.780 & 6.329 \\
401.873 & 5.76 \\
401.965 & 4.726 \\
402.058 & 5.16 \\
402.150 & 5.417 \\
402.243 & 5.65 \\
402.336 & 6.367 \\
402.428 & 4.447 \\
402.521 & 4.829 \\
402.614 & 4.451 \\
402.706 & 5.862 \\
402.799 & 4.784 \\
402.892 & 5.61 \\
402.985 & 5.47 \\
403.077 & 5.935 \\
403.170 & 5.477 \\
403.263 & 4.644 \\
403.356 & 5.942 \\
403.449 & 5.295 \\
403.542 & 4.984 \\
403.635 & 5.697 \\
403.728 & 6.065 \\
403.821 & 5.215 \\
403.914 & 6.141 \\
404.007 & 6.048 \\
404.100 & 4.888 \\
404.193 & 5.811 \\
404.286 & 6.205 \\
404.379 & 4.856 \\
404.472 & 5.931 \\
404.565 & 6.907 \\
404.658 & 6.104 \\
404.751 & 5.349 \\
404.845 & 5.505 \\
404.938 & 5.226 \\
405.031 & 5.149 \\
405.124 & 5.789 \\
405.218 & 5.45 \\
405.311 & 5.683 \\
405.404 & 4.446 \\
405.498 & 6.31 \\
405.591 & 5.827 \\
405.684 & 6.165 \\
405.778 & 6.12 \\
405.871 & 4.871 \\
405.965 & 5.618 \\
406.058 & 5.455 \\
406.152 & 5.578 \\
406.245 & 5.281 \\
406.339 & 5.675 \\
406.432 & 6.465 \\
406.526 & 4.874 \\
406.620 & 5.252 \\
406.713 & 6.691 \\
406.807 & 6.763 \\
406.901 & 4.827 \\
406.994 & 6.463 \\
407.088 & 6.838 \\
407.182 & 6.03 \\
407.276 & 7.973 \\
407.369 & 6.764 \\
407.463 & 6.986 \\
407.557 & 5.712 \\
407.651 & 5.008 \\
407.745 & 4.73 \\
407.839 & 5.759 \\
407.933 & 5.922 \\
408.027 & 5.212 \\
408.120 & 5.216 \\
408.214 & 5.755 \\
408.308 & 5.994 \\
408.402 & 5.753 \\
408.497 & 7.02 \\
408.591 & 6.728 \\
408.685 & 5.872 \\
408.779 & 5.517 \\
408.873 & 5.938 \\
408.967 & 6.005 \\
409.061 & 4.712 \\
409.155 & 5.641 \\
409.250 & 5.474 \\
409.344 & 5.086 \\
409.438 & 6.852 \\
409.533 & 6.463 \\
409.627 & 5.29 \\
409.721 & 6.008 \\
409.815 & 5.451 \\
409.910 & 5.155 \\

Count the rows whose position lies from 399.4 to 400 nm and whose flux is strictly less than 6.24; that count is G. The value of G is 5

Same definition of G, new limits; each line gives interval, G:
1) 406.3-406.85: 3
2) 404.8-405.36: 6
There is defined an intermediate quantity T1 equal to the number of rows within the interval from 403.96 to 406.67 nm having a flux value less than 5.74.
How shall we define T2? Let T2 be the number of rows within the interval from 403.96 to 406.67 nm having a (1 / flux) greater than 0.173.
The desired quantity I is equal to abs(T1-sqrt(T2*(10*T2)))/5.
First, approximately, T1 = 17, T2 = 17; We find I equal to 7.4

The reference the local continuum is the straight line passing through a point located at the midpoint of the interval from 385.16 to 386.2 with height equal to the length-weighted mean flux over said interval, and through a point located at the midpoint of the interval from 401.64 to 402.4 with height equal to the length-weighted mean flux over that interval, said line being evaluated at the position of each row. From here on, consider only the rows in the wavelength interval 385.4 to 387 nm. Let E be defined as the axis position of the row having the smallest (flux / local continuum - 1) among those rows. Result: 385.734 nm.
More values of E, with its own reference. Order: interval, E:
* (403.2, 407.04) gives 405.404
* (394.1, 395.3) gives 394.356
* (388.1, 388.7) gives 388.319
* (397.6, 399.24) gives 398.831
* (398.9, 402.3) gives 399.658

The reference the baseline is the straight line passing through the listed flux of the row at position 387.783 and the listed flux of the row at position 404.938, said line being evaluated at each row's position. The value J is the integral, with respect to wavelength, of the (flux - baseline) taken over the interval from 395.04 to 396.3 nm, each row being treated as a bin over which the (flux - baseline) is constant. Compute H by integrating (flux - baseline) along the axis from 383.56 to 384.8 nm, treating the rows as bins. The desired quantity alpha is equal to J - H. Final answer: 0.2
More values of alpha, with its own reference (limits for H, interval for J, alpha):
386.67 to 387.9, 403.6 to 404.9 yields -1.4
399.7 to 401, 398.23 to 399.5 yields -0.8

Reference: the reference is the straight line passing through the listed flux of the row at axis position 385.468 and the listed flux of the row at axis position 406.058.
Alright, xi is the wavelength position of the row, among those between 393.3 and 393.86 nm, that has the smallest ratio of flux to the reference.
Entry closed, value 393.811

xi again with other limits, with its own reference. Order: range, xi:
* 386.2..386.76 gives 386.446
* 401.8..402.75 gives 402.428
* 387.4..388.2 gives 387.872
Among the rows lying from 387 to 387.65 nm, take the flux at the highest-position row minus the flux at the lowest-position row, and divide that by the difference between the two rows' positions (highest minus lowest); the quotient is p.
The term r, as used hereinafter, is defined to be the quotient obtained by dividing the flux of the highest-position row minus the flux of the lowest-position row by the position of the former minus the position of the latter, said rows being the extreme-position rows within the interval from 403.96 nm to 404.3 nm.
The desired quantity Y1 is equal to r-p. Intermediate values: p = -3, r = 0.6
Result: 4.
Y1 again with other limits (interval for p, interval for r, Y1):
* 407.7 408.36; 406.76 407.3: 0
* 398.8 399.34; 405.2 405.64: -3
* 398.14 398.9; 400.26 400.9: 5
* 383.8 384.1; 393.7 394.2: 9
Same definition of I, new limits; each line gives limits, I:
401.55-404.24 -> 8.4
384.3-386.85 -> 3.2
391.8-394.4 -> 8.6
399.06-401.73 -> 8.8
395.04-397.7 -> 6.0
